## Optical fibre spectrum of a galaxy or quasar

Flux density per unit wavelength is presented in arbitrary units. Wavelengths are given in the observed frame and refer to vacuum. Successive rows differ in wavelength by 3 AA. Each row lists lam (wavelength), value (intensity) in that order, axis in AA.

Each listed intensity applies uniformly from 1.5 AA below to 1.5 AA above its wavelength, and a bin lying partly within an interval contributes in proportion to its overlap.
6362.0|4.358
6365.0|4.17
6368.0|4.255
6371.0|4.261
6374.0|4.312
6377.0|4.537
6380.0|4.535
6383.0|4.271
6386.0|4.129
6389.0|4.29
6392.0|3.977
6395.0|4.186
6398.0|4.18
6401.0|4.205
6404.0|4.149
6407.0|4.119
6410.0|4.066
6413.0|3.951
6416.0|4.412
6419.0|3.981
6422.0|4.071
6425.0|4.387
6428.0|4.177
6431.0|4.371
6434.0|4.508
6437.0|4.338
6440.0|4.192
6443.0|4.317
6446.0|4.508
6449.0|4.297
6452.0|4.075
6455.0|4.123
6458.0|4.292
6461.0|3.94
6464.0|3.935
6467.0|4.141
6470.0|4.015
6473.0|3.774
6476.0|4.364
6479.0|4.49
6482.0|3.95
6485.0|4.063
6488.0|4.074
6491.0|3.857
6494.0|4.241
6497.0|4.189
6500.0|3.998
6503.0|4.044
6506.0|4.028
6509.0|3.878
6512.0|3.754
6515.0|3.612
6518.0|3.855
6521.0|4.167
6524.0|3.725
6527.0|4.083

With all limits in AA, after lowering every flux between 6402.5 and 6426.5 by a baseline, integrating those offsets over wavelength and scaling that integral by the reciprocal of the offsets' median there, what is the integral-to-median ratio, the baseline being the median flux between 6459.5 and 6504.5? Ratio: 46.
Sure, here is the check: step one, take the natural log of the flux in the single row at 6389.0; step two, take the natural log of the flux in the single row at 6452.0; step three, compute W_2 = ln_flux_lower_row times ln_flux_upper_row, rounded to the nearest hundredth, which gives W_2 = 2.05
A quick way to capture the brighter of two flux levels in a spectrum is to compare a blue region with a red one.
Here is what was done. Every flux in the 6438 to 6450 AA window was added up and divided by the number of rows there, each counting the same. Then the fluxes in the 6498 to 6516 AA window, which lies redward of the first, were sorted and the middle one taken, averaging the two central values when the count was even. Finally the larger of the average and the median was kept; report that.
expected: 4.33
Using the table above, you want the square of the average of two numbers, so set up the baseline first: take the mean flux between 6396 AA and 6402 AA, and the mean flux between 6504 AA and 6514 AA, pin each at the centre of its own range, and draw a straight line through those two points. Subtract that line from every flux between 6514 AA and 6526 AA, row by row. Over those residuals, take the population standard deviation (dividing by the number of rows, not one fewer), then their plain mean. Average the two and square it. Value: 0.01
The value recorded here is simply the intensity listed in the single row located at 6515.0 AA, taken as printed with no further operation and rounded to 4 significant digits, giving 3.612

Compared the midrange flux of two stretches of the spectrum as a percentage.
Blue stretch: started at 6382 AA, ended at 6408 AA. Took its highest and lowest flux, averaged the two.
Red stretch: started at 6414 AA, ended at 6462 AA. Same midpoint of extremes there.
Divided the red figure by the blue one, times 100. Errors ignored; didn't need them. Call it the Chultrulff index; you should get 102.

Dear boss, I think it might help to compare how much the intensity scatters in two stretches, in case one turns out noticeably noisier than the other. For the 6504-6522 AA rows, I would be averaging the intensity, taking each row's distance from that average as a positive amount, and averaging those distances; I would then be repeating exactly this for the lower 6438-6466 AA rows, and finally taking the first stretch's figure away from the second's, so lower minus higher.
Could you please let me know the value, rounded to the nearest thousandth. 0.006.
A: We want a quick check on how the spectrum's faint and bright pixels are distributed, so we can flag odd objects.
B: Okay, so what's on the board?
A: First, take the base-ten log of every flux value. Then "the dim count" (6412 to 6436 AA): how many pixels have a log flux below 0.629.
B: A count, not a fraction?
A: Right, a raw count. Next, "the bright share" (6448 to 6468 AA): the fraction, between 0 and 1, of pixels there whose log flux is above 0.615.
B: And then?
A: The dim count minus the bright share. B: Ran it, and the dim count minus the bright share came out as 3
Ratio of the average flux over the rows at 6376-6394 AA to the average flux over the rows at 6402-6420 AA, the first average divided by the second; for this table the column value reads 1.04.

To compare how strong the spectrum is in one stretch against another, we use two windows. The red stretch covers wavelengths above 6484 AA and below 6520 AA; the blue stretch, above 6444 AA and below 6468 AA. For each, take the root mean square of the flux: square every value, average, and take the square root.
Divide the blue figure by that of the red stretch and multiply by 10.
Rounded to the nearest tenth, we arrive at 10.5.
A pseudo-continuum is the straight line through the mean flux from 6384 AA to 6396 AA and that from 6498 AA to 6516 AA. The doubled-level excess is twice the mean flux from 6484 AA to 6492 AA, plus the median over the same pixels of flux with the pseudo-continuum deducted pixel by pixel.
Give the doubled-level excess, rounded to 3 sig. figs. 8.12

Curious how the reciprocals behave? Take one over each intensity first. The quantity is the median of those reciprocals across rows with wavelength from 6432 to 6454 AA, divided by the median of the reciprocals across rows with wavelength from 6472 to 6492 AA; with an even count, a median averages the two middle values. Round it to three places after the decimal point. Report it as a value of 0.941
